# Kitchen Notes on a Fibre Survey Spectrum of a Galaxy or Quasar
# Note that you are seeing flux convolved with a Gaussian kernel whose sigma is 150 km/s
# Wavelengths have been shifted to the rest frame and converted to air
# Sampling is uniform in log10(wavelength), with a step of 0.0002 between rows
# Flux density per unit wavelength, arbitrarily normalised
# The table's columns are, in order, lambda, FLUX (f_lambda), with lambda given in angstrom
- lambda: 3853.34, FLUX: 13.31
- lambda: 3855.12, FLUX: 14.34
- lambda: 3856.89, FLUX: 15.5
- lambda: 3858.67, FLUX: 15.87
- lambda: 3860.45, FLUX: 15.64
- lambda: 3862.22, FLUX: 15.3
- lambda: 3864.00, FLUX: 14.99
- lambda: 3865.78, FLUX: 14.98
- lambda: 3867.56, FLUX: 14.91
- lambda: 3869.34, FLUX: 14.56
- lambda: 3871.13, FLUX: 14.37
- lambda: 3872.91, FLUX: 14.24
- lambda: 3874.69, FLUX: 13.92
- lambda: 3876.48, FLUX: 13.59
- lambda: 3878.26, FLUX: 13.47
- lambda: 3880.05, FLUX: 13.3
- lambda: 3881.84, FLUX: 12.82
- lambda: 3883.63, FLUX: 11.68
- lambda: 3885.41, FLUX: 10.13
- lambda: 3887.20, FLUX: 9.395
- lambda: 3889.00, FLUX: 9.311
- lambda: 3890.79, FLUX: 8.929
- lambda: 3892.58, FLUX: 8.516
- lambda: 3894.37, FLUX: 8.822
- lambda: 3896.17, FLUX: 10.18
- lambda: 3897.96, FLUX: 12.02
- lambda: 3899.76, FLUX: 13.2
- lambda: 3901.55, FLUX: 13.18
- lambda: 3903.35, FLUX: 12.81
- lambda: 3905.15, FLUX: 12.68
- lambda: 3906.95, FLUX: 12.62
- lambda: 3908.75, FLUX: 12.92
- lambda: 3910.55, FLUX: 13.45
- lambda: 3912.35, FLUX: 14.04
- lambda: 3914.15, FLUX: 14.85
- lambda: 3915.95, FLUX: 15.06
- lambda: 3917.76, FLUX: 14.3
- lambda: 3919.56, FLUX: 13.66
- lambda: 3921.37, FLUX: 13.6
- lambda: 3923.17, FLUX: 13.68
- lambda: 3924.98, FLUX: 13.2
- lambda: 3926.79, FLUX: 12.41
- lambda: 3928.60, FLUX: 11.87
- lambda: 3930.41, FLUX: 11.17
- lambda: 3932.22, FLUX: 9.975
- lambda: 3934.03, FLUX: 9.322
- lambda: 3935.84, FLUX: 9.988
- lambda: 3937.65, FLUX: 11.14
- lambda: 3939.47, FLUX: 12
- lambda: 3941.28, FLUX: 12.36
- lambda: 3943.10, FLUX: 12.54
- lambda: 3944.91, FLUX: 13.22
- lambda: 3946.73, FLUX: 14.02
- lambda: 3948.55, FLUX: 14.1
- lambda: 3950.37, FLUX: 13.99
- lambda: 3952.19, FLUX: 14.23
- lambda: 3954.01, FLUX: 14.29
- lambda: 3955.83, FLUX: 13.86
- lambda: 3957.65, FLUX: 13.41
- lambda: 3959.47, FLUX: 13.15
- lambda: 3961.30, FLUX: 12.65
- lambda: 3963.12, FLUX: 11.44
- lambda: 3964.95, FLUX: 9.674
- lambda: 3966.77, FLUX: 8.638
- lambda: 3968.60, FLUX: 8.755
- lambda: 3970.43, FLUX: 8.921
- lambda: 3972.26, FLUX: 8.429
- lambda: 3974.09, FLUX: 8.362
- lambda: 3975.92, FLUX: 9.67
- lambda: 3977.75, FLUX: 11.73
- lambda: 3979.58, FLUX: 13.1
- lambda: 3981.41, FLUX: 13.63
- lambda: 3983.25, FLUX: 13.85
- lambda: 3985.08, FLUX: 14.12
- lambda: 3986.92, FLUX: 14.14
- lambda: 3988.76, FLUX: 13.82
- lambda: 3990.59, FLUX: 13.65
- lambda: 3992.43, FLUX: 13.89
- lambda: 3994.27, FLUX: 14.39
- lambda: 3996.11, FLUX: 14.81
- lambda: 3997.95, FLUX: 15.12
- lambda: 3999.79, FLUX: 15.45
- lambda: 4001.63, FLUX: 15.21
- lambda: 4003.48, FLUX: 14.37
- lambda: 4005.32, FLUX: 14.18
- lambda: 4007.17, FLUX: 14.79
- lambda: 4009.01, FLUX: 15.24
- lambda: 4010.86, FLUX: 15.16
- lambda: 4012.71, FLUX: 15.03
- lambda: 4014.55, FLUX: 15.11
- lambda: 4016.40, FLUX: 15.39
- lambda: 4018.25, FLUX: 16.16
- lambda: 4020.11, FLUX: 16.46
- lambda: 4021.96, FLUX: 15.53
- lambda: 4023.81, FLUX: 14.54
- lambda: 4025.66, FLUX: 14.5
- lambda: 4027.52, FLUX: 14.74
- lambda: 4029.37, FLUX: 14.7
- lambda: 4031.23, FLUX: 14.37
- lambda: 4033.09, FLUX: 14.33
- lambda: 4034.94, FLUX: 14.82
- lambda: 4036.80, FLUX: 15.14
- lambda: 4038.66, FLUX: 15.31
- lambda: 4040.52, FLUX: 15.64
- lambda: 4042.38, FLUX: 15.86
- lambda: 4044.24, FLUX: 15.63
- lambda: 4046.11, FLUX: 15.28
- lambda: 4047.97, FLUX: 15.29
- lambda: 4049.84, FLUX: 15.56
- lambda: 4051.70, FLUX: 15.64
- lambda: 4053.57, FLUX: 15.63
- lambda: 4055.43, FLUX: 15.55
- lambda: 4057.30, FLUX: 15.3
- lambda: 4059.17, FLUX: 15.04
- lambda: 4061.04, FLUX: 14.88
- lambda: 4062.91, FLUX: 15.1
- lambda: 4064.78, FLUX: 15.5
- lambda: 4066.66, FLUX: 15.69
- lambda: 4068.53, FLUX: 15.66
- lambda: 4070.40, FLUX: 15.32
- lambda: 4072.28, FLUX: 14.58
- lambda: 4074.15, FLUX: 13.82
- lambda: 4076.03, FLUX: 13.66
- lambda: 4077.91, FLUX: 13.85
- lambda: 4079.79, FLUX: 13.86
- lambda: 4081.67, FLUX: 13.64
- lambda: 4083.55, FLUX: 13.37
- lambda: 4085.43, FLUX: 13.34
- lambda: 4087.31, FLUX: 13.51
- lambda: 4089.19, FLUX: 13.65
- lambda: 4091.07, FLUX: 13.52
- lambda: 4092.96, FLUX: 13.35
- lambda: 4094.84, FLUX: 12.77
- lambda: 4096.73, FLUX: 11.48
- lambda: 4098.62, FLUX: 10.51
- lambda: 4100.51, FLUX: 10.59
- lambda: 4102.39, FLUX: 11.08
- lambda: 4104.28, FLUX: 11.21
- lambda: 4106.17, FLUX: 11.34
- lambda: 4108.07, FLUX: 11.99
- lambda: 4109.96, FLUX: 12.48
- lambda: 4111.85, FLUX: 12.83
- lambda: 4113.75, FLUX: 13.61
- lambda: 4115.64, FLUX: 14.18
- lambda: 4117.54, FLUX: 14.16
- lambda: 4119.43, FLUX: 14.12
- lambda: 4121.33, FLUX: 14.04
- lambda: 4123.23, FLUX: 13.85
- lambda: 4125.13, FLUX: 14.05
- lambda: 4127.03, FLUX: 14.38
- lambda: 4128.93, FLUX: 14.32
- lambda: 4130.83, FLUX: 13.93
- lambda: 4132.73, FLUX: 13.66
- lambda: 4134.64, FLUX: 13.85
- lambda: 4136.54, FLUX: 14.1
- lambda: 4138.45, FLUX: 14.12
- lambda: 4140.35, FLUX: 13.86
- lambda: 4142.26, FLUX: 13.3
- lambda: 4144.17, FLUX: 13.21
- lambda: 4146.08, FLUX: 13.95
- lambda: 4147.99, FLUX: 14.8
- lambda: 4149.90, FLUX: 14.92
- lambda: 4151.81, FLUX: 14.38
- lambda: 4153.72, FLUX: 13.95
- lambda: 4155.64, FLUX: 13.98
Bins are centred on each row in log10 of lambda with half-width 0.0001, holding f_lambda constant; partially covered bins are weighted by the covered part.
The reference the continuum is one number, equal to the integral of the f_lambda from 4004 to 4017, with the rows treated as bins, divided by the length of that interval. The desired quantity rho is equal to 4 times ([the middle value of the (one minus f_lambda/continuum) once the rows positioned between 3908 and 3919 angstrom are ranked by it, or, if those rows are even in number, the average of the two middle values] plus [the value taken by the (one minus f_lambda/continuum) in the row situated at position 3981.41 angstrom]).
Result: 0.57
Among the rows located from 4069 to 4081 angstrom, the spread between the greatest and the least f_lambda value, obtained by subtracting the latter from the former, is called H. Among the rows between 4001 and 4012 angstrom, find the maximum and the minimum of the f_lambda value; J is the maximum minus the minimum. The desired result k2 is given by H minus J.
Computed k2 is 0.6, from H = 1.7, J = 1.06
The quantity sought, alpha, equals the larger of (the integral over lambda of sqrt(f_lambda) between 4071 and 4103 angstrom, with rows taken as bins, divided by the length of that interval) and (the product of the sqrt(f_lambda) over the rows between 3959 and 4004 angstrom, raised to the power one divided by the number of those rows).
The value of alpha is 3.60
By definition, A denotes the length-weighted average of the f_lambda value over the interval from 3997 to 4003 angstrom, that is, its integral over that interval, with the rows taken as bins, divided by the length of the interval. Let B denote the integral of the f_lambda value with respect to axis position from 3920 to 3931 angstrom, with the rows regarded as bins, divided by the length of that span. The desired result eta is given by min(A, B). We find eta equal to 12.7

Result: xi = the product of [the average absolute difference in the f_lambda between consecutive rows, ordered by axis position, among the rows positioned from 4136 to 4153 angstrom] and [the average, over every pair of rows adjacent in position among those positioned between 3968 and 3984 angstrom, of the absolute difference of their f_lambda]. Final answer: 0.309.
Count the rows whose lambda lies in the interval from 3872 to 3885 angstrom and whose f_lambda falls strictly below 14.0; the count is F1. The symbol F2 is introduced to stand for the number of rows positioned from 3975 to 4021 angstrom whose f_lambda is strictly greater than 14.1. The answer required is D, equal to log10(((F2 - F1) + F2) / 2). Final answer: 1.1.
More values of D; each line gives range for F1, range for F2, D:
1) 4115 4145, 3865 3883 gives 0.2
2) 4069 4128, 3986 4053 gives 1.3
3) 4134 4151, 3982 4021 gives 1.2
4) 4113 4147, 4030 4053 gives 0.9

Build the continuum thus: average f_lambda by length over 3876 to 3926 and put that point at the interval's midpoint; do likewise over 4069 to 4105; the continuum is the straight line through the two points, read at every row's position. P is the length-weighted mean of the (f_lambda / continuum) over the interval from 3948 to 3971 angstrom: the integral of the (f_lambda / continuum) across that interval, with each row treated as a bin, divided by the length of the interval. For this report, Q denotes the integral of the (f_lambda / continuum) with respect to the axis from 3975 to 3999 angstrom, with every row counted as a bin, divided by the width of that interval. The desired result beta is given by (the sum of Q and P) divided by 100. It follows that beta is 0.020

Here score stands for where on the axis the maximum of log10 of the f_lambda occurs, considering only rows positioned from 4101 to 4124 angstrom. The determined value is 4115.64 angstrom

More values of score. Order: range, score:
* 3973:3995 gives 3994.27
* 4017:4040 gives 4020.11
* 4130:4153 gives 4149.90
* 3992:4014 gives 3999.79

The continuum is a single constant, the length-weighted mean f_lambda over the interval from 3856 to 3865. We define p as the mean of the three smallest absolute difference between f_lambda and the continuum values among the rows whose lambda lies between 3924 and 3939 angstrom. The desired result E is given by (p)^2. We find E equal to 8.8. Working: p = 3.0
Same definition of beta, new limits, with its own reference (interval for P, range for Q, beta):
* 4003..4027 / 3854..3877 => 0.024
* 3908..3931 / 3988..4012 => 0.022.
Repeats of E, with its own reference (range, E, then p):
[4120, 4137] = 1.4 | 1.2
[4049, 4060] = 0.0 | 0.1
